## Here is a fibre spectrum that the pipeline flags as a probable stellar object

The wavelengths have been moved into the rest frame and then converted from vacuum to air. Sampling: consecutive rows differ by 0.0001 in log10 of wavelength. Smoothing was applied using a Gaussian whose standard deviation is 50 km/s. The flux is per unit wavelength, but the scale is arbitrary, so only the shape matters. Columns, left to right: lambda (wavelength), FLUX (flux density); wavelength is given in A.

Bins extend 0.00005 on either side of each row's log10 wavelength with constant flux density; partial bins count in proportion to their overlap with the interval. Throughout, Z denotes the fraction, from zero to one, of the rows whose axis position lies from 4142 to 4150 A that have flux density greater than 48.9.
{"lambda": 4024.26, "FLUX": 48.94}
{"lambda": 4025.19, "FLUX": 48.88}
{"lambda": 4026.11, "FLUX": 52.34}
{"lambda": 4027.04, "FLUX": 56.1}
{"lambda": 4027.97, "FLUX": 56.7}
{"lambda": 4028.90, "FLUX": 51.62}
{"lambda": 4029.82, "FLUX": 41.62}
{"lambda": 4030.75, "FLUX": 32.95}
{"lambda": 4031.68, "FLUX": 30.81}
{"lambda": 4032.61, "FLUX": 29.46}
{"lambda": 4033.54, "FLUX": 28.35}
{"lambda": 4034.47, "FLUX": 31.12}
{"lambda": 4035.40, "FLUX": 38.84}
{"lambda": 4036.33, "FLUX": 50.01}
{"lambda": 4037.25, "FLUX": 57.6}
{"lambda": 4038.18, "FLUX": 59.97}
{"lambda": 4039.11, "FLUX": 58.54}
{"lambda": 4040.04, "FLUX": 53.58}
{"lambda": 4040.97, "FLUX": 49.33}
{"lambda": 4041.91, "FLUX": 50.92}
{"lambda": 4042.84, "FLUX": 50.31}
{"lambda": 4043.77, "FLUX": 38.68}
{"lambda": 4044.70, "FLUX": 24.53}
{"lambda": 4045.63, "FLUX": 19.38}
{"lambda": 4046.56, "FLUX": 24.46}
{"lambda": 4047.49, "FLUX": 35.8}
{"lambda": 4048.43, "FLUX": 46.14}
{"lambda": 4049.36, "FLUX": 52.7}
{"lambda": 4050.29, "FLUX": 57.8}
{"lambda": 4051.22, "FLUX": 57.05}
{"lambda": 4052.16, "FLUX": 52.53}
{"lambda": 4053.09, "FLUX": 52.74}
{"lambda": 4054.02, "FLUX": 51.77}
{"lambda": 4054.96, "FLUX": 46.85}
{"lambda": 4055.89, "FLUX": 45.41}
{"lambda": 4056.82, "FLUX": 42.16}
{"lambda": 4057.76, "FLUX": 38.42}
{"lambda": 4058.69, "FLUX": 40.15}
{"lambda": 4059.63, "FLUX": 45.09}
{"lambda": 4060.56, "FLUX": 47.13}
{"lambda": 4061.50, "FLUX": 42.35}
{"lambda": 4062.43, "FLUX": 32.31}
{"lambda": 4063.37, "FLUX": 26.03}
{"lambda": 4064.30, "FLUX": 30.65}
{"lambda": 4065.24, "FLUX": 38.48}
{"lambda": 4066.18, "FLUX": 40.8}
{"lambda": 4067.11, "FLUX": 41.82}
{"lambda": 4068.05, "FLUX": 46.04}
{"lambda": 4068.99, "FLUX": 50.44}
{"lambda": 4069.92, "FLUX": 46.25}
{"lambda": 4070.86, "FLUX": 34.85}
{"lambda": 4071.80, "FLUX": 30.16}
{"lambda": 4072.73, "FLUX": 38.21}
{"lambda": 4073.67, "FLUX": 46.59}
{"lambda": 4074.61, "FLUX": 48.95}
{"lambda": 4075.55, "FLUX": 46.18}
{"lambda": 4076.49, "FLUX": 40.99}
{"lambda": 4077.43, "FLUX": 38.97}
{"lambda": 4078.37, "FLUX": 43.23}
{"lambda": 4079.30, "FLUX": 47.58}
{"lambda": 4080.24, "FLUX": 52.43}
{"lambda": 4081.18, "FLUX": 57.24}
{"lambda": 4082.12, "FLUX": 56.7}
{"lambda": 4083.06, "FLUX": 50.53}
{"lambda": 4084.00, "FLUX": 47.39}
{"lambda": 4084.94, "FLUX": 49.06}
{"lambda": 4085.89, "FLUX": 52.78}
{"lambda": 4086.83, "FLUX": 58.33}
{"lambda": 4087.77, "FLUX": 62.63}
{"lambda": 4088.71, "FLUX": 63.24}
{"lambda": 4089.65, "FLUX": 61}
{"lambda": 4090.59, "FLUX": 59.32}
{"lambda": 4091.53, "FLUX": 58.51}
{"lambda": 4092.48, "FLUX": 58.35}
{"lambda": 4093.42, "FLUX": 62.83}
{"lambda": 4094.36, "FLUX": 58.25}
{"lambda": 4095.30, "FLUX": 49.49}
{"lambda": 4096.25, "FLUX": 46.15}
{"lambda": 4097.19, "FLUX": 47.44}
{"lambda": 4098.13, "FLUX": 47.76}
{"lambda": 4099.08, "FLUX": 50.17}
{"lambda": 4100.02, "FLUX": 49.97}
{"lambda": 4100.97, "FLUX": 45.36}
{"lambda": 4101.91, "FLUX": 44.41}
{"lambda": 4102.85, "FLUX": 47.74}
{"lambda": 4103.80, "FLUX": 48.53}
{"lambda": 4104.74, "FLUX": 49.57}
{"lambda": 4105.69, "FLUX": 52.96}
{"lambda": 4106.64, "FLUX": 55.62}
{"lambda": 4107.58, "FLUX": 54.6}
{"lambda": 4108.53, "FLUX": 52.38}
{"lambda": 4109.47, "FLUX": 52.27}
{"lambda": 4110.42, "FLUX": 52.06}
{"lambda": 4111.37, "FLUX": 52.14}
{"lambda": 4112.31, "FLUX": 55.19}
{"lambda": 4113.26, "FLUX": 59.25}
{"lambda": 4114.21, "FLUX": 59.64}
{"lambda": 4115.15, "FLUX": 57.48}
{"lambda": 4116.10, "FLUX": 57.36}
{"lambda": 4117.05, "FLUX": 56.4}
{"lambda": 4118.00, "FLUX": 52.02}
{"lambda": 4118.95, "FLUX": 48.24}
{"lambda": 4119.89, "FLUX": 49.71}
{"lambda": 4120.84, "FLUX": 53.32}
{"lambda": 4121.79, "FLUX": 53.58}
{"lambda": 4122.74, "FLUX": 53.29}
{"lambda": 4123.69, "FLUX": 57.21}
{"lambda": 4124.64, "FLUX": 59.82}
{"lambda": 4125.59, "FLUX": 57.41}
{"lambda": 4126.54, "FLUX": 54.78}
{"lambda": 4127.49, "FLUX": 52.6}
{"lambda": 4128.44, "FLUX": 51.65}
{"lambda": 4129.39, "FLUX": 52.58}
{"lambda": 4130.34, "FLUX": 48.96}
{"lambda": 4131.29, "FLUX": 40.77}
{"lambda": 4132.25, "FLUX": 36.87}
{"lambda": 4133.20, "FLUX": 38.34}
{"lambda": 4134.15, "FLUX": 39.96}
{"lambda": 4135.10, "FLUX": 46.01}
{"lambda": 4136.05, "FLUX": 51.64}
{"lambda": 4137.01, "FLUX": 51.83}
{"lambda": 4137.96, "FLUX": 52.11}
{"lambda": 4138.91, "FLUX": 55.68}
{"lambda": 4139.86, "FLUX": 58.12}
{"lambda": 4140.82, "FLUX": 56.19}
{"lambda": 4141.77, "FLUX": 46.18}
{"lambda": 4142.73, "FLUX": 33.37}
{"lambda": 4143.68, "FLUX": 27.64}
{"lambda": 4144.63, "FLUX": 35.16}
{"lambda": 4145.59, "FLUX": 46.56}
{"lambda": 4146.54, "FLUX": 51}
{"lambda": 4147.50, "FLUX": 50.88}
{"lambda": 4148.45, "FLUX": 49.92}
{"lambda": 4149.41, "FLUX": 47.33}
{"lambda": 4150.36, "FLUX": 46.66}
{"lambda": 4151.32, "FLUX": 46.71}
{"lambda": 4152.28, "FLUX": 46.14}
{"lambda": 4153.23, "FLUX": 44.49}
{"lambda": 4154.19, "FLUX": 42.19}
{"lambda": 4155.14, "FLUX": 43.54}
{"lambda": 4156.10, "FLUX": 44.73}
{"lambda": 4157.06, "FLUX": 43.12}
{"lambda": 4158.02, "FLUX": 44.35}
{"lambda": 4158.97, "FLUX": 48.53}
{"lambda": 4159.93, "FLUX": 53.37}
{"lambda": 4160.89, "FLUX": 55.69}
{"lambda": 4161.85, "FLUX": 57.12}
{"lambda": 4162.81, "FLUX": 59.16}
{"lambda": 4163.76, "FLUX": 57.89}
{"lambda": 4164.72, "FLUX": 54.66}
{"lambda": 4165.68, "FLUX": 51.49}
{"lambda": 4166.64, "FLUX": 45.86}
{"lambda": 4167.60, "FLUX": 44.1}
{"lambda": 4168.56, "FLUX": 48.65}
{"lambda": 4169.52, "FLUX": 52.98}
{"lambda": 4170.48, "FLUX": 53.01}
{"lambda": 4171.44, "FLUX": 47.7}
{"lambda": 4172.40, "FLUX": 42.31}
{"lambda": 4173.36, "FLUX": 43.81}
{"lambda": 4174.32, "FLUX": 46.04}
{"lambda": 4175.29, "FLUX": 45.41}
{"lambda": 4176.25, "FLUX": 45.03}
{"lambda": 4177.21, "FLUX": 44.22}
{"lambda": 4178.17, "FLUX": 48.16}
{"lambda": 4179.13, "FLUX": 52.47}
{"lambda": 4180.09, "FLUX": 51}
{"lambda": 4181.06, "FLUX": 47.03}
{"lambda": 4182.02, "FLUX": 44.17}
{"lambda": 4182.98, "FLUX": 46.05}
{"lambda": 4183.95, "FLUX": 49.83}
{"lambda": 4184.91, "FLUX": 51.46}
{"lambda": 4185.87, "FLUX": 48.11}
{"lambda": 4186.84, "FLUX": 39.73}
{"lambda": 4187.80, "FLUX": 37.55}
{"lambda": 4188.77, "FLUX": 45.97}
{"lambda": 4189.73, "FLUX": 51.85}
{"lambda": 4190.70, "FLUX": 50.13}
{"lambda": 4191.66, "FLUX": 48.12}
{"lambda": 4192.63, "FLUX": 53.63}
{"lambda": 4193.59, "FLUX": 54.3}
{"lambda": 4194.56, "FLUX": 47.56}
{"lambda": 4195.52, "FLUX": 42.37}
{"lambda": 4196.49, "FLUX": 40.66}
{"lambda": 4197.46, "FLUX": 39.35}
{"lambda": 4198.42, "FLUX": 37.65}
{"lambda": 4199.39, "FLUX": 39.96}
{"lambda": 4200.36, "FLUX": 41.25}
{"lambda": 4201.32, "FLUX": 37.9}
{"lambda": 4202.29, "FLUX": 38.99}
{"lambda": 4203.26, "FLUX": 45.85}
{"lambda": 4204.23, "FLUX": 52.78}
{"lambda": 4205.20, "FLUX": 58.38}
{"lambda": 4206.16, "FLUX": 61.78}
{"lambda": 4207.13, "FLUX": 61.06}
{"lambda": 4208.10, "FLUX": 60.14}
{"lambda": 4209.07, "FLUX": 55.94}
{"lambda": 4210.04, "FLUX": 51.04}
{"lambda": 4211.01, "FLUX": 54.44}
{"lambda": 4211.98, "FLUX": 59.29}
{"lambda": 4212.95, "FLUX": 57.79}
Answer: 0.4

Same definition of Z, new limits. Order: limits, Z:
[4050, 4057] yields 0.6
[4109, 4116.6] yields 1.0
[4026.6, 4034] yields 0.4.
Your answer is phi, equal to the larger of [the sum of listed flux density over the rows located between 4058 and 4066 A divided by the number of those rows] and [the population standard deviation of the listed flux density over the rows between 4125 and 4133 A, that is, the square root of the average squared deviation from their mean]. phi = 37.8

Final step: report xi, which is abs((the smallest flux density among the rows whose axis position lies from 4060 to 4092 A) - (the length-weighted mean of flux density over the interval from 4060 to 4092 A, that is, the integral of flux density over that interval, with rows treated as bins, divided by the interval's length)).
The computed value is 20.7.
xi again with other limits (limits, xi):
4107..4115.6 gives 3.0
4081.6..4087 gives 4.7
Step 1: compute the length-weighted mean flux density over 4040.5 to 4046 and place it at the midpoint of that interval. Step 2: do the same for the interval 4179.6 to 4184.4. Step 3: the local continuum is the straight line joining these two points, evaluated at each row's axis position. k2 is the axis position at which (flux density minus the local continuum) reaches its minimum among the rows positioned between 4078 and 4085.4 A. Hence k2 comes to 4078.37 A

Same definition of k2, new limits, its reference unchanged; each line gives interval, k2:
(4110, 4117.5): 4110.42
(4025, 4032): 4031.68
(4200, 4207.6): 4201.32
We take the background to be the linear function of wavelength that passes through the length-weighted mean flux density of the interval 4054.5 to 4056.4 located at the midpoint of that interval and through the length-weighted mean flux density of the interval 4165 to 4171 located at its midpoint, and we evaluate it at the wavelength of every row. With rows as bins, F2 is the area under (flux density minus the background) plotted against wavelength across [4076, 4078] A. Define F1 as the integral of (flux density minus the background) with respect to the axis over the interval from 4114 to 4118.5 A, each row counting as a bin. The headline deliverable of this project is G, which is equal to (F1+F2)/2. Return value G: 12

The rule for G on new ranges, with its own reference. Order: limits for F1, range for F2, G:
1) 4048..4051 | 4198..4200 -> -1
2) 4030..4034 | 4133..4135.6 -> -37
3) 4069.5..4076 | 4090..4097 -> 13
